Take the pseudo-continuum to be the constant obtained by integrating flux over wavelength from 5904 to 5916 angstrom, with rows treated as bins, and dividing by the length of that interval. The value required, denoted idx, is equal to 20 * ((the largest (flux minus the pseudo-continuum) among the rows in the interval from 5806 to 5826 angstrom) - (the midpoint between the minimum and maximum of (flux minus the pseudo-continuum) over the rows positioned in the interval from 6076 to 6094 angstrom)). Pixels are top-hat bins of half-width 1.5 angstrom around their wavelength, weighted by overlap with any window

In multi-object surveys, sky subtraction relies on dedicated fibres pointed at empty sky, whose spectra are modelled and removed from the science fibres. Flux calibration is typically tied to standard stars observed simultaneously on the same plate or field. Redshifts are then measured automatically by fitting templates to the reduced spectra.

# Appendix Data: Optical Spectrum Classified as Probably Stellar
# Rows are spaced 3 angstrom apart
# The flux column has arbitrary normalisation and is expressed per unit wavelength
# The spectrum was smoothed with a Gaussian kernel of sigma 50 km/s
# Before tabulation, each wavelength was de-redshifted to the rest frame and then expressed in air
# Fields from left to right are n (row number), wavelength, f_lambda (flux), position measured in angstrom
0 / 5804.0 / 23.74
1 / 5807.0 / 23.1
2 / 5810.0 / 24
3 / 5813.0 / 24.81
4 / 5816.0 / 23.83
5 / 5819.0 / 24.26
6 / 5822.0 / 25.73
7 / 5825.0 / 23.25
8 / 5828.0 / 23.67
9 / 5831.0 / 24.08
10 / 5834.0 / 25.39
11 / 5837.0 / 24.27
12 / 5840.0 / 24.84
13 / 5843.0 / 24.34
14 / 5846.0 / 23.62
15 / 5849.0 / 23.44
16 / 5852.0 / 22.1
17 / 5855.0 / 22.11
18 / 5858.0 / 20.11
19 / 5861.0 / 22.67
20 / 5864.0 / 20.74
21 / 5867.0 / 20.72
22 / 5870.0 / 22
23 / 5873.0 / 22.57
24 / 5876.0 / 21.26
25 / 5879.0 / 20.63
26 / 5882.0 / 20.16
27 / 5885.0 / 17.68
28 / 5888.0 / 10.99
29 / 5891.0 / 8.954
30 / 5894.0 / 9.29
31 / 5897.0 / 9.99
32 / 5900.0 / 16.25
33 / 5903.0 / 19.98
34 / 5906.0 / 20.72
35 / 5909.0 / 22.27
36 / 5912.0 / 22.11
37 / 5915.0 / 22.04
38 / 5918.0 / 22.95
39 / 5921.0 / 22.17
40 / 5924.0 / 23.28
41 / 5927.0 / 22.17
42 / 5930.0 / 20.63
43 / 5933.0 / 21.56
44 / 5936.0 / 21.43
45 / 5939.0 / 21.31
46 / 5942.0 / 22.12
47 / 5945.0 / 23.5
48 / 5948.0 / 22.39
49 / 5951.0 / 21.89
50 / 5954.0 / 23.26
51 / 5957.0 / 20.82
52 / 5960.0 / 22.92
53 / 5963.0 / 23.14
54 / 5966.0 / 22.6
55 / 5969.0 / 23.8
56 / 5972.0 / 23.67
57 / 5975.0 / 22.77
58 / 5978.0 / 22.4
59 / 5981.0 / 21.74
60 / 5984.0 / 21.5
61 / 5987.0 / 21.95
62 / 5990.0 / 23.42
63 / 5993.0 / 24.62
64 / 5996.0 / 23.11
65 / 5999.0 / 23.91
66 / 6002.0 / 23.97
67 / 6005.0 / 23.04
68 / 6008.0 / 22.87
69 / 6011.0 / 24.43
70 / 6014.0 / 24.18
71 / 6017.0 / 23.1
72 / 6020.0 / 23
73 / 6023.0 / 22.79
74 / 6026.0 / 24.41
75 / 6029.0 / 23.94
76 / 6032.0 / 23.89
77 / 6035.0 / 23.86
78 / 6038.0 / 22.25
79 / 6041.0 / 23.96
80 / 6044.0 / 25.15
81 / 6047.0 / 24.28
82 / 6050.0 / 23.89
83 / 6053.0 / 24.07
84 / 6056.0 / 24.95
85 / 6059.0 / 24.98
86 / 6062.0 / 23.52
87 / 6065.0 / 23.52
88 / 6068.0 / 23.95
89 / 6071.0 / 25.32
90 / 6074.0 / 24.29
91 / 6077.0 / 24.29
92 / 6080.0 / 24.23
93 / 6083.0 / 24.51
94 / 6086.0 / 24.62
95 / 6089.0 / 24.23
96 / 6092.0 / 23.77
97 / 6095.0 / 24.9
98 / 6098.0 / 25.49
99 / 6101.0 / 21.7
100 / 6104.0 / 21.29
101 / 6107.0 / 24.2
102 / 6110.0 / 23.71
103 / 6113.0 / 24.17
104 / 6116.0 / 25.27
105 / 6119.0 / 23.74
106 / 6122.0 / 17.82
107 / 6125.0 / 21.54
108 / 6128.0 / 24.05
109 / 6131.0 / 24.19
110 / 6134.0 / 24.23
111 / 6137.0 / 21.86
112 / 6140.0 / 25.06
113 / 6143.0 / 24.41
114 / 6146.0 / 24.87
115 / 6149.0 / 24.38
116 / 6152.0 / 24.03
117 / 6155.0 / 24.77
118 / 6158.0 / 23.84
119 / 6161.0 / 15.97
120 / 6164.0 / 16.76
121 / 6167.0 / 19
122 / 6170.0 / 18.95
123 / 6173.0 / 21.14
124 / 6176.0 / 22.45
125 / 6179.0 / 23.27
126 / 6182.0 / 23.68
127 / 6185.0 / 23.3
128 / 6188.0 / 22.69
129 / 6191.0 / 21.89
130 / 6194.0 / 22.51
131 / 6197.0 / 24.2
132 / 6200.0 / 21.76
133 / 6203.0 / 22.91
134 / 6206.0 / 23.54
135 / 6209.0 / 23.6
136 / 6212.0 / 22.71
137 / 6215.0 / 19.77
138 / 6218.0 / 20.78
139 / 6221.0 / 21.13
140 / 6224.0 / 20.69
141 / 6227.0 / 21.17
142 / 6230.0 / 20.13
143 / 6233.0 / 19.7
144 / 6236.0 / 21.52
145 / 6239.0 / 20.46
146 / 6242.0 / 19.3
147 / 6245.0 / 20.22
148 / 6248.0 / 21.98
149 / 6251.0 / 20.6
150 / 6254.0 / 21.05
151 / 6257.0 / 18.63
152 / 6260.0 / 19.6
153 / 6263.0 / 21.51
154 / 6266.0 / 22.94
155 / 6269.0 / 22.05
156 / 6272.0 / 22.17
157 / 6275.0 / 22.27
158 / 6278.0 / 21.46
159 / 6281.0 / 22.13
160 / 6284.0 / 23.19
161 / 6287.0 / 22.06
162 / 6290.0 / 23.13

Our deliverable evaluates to 31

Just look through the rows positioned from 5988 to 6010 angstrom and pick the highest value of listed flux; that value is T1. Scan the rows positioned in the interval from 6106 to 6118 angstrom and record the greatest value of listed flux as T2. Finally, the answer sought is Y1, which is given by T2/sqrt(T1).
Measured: 5.1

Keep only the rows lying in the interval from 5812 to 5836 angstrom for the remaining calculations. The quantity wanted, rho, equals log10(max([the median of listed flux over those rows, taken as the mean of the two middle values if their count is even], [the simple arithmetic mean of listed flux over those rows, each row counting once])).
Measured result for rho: 1.39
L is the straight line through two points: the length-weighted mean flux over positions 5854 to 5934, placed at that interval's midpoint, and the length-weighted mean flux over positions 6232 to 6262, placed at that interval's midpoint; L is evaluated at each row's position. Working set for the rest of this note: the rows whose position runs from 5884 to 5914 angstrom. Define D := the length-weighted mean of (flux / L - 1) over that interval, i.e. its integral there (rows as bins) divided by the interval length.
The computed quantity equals -0.18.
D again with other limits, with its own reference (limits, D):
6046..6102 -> 0.22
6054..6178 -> 0.16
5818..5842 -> 0.27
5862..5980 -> 0.05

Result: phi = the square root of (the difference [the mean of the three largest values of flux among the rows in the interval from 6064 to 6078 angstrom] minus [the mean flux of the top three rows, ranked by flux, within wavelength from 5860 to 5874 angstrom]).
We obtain 1.5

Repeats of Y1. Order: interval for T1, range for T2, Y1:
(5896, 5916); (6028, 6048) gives 5.3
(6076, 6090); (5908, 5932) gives 4.7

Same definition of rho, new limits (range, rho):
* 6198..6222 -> 1.35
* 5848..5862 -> 1.34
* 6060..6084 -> 1.38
